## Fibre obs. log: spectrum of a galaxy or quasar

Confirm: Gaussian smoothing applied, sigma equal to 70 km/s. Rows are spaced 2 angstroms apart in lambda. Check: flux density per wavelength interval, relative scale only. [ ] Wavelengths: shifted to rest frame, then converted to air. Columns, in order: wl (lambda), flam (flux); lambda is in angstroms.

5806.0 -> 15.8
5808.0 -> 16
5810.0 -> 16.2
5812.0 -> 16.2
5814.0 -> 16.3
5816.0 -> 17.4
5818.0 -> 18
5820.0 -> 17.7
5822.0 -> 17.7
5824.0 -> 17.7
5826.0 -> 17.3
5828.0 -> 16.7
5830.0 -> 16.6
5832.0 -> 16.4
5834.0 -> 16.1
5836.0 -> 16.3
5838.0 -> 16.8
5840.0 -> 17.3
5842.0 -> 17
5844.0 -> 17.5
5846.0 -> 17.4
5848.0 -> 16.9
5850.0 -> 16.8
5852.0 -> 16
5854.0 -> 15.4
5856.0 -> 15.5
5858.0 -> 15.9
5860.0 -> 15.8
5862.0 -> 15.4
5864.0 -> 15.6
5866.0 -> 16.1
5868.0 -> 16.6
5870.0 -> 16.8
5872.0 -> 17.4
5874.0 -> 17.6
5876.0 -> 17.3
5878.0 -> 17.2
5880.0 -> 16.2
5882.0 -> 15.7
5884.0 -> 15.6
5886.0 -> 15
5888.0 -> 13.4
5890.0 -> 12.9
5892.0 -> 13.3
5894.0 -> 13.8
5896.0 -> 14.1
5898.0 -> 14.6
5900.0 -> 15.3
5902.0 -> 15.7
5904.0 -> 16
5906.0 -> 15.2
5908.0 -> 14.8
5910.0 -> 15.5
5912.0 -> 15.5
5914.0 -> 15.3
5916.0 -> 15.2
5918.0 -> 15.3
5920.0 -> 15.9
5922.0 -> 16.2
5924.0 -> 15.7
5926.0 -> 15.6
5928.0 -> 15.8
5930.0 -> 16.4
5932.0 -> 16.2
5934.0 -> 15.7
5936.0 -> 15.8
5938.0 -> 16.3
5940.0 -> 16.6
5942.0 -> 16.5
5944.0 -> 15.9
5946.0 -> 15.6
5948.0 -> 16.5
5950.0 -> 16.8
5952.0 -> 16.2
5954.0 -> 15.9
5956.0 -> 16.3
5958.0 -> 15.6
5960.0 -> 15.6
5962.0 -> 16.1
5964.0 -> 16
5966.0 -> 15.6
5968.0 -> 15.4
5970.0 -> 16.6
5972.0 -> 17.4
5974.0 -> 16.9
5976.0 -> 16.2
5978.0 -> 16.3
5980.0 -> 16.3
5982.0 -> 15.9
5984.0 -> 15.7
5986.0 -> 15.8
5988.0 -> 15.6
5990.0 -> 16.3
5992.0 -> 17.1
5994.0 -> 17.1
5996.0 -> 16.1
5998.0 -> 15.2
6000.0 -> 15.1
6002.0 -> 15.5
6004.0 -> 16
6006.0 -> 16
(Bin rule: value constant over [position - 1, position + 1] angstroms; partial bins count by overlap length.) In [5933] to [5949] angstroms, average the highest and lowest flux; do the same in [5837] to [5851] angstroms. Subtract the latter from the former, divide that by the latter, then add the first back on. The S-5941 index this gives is 16.0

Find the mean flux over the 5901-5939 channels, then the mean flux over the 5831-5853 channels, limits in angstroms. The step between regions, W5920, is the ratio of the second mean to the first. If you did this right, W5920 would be 1.07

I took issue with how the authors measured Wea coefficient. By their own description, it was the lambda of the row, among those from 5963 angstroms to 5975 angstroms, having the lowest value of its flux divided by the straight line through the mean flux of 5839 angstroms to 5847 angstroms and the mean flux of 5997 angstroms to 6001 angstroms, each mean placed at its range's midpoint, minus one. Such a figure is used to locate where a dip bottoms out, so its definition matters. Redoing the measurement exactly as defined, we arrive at 5968.0 angstroms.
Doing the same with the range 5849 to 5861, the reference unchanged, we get 5854.0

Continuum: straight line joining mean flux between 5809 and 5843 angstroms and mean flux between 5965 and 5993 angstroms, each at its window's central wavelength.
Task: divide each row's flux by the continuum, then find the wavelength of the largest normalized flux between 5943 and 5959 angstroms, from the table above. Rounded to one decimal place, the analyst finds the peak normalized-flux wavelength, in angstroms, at 5950.0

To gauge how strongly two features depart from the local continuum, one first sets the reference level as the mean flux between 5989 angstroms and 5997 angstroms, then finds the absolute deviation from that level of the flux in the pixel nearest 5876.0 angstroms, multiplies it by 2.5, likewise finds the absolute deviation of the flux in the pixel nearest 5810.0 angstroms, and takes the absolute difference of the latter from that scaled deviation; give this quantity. 1.2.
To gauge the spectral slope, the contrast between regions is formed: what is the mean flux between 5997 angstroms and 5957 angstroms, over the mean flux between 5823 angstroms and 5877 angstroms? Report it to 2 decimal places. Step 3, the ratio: 0.97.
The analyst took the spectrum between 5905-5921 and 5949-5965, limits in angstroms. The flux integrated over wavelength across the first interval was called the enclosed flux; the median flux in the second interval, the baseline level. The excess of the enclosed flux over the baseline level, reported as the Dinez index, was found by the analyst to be 229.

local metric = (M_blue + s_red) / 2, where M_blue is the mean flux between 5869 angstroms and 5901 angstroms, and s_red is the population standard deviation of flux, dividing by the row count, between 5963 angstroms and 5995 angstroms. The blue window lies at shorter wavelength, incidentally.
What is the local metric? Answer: 8.0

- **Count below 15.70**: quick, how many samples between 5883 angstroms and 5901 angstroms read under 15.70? 9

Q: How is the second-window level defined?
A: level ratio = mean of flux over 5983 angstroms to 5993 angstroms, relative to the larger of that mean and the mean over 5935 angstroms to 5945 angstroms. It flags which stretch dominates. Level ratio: 0.99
